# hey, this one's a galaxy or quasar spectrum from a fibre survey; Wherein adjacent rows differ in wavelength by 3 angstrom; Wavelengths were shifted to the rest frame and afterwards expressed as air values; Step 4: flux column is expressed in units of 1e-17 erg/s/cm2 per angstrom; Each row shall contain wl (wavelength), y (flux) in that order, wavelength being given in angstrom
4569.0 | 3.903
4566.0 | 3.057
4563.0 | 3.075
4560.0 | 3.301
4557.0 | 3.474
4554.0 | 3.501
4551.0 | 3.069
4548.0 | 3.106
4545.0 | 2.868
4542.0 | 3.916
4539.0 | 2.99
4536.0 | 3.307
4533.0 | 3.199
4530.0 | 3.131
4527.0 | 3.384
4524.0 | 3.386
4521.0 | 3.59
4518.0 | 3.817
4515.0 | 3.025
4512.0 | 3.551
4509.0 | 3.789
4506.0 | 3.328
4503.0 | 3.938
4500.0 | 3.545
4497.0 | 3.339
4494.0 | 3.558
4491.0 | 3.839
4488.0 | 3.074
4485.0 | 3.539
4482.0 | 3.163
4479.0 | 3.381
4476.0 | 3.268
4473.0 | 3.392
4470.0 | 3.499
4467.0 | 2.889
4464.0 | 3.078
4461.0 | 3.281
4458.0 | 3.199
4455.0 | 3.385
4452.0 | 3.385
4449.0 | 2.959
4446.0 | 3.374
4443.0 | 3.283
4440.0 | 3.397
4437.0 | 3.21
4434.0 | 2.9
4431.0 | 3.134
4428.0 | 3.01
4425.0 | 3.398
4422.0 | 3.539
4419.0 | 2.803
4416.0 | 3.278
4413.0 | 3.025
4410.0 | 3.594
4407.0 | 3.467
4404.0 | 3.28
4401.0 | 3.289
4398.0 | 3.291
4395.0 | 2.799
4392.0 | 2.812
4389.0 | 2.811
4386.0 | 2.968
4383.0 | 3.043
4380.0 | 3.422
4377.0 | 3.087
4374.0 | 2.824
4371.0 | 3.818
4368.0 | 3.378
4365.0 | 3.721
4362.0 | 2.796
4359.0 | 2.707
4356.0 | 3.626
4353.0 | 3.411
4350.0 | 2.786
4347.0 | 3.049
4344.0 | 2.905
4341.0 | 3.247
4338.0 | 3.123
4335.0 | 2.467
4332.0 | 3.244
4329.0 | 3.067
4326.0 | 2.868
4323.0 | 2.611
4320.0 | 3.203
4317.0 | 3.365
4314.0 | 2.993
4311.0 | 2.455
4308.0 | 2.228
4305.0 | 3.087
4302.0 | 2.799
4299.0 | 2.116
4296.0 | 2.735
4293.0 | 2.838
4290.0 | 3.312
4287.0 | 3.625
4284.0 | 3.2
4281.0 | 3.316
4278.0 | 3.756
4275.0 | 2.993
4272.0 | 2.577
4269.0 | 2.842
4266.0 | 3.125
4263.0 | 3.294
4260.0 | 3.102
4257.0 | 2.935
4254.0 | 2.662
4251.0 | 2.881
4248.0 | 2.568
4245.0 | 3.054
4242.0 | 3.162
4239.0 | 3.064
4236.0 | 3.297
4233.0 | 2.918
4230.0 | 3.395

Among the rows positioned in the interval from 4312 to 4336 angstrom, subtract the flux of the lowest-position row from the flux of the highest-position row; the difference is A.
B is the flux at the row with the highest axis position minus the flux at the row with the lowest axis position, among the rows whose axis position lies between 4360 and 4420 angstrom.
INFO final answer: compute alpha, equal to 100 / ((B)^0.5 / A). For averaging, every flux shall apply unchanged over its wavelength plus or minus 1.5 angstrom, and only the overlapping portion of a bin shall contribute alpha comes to -629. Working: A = -0.53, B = 0.0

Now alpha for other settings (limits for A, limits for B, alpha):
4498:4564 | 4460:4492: -63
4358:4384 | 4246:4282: 39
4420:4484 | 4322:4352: -90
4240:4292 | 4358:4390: 47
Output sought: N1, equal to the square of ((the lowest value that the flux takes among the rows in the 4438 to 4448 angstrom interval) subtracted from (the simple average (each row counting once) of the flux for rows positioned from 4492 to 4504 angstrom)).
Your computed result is 0.10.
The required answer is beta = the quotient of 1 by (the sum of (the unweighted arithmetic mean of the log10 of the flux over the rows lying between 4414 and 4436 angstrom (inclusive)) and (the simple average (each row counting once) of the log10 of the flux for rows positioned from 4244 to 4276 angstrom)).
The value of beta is 1.04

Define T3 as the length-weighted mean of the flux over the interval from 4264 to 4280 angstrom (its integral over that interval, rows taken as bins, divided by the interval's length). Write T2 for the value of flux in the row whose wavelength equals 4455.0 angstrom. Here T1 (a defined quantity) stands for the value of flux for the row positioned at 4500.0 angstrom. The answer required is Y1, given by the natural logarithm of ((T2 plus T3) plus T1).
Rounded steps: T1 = 3.545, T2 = 3.385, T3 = 3.07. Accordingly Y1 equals 2.30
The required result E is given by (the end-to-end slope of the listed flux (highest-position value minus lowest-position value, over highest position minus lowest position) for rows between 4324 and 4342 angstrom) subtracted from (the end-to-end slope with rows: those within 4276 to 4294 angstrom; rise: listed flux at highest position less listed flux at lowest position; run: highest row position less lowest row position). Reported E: -0.086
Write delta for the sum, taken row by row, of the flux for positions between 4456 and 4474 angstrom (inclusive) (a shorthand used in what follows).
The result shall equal 19.3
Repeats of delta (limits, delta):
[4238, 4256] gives 17.4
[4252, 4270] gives 18.0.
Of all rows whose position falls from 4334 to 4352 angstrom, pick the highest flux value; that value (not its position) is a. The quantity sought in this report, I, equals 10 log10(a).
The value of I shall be 5.1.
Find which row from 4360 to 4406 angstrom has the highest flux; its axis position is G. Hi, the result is 4371.0 angstrom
